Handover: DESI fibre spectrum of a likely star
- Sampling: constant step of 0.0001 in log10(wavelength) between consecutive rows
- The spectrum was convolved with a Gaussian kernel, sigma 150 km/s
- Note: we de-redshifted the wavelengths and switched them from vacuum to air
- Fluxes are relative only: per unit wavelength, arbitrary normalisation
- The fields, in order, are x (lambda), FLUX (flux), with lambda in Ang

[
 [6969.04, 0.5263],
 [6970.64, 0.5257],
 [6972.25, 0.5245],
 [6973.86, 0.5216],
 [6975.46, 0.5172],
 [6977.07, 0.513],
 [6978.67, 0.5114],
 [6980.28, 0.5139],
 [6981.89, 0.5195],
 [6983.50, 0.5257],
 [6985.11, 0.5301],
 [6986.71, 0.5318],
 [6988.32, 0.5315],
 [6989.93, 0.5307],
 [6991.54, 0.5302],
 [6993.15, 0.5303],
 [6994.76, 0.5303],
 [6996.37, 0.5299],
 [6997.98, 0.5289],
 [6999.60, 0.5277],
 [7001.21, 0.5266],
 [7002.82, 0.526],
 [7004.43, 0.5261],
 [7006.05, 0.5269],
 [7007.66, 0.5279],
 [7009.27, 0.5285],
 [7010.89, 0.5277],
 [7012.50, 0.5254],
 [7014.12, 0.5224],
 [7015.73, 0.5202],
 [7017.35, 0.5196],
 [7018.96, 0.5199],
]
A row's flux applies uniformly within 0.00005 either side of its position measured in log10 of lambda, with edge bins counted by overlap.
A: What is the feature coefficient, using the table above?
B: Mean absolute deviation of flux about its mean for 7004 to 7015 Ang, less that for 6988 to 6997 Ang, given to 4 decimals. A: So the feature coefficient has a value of 0.0011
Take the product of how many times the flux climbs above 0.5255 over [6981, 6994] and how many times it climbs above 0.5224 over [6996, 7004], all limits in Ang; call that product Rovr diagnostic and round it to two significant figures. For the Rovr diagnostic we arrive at 35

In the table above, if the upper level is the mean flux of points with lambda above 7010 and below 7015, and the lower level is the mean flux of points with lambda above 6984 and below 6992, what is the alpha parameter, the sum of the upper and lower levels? 1.06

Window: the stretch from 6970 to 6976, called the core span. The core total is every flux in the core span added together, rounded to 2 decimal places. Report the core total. 2.09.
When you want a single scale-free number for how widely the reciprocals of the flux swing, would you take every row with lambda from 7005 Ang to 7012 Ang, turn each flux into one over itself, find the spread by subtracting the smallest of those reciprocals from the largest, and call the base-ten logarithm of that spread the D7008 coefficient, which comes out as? -2.24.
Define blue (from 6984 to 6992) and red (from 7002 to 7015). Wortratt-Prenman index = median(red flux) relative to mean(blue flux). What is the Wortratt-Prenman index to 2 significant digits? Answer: 0.99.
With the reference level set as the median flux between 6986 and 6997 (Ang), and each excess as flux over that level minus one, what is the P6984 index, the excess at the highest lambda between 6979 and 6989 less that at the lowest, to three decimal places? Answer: 0.033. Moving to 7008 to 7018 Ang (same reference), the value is -0.017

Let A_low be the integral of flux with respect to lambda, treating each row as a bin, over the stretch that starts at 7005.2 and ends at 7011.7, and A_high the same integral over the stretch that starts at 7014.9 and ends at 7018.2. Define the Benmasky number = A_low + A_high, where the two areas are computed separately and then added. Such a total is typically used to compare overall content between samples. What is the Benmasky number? 5.1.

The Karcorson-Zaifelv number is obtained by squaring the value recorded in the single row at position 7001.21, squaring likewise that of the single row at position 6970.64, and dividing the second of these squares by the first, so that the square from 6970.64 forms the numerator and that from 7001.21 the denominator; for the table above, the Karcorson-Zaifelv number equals 1.00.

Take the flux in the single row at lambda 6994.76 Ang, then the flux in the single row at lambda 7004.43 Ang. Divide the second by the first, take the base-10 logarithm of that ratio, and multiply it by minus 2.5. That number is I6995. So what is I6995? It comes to 0.01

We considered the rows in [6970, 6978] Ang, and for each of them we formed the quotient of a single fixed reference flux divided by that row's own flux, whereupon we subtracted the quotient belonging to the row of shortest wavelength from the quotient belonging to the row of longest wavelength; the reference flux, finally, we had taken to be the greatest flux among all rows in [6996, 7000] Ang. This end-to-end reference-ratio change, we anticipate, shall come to 0.025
